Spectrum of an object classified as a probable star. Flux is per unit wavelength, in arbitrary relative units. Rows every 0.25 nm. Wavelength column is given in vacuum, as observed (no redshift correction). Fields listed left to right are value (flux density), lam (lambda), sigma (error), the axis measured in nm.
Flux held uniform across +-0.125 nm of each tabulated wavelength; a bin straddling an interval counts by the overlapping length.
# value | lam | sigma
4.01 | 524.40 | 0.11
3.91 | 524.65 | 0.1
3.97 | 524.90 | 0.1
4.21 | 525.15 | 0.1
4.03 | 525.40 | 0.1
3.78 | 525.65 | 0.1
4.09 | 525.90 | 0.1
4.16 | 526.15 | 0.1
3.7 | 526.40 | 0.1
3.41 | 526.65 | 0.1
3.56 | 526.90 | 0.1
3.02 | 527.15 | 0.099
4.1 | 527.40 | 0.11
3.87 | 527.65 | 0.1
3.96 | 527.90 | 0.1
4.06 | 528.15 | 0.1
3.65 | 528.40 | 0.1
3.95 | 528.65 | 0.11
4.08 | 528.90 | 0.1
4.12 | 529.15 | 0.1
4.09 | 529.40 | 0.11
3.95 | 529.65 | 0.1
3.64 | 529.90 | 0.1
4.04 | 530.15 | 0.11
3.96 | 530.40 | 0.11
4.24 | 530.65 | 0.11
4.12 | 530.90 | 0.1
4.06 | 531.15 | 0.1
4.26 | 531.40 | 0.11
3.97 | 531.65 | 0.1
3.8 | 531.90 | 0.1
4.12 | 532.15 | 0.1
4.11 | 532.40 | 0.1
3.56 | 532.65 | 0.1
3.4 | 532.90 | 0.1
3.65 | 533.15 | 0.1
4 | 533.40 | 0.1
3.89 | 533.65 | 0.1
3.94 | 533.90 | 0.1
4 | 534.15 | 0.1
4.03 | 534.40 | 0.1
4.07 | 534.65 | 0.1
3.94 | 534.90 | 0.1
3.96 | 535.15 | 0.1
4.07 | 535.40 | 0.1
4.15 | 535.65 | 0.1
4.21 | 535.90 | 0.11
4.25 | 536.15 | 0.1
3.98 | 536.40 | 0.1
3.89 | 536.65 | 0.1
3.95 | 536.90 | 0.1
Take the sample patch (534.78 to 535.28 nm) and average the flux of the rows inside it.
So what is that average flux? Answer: 3.95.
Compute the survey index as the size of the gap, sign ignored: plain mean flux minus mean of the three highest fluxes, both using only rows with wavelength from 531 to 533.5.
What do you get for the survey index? 0.27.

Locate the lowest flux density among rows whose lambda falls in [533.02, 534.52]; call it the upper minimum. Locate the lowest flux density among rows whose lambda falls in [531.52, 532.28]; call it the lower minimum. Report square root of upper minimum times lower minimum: 3.72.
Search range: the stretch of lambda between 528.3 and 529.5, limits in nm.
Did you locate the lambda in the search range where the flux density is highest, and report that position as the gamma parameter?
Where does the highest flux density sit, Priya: 529.15 nm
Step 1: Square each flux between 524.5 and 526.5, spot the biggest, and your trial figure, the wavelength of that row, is 525.15 nm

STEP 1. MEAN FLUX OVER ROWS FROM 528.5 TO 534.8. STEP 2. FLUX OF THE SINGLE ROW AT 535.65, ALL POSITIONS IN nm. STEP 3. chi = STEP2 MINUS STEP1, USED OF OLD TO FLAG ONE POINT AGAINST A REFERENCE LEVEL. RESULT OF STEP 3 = 0.19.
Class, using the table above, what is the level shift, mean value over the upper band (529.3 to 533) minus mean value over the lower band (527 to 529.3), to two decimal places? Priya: 0.09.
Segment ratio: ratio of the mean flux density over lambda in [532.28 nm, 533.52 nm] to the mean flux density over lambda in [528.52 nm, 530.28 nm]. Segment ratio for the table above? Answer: 0.94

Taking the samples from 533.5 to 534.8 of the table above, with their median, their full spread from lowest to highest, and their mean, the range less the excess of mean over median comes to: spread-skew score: 0.19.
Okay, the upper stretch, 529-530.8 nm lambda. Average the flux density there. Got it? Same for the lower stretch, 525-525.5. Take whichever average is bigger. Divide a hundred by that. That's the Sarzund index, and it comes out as 24.3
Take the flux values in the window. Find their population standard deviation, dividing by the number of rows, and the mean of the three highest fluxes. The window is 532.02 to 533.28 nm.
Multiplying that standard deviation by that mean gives 1.2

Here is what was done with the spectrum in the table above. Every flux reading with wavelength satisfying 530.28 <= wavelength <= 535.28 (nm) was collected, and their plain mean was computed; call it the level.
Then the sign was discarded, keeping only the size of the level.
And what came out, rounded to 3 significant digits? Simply 3.95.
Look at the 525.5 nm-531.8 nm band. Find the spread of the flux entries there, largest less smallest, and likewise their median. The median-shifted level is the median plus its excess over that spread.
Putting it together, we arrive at 6.7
